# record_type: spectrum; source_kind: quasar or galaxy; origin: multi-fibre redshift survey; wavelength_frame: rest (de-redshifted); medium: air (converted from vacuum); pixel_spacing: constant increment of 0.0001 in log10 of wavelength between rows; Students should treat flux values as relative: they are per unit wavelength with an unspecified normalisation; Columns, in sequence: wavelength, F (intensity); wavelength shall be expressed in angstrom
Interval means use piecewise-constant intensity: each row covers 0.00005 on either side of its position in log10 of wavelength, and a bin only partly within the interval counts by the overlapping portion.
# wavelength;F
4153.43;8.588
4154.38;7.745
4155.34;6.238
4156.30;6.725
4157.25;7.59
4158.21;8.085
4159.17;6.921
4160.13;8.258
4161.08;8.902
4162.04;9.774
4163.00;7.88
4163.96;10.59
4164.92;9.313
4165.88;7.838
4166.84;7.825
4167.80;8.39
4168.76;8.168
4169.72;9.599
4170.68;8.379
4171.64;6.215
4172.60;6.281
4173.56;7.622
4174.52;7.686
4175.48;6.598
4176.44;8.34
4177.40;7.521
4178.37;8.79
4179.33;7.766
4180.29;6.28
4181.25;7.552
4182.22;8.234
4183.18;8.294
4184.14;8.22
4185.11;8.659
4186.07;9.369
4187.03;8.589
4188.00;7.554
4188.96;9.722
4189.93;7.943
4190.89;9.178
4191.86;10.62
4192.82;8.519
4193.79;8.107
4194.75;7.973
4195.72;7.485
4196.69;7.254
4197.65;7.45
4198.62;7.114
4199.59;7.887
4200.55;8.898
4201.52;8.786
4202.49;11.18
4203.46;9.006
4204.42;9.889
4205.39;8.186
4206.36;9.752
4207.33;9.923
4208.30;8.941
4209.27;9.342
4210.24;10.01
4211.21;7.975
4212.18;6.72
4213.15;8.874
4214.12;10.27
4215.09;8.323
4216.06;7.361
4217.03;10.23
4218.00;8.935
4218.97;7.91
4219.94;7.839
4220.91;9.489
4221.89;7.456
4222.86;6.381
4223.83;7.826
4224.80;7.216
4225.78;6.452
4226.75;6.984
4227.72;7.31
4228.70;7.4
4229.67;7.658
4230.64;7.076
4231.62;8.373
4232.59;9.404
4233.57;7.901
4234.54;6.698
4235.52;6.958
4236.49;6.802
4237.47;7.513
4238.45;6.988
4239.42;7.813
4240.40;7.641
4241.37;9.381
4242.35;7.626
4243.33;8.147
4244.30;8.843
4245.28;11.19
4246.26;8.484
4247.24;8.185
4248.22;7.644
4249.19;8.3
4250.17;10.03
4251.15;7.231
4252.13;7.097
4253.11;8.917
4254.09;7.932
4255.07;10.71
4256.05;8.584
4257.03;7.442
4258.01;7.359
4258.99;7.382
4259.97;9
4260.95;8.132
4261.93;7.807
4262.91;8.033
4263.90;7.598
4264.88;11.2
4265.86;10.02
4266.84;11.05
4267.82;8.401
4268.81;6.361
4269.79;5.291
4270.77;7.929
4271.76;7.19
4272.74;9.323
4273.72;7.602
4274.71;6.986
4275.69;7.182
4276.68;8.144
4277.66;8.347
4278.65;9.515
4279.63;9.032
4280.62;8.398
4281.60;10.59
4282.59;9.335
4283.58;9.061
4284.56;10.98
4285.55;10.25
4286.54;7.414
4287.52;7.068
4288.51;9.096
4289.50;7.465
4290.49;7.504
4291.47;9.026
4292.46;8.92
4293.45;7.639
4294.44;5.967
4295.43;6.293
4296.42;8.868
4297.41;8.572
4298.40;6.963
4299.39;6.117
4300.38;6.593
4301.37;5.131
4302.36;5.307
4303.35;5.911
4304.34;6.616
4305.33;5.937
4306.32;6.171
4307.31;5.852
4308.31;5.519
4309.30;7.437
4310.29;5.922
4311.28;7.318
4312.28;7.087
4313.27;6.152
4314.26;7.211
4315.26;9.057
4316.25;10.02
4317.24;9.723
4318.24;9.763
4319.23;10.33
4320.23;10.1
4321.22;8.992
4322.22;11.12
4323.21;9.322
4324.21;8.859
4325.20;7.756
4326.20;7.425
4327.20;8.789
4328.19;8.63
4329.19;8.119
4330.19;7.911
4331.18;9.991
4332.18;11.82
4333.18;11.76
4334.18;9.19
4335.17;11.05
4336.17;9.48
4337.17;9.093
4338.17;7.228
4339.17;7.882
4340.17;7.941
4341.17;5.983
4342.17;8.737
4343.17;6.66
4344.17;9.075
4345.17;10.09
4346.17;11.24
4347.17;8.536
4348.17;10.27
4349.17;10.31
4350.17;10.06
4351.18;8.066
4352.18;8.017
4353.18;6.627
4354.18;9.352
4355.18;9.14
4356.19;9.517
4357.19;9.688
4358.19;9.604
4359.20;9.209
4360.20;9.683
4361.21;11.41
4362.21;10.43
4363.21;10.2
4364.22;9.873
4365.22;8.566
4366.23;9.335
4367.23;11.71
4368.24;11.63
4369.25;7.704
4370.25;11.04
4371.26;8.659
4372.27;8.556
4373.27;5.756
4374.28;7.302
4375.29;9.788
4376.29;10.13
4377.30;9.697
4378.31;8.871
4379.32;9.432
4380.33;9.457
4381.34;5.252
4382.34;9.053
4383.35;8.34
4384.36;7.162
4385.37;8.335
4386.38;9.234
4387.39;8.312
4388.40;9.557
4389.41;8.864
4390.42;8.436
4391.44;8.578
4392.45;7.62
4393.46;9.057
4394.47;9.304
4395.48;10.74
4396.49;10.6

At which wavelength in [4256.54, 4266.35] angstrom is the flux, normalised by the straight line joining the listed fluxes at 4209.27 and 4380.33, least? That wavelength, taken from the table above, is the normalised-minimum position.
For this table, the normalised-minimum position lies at 4258.01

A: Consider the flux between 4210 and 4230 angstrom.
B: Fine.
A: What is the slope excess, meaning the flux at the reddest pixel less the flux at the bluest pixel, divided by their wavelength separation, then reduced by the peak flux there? -10.4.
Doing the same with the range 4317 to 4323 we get -10.8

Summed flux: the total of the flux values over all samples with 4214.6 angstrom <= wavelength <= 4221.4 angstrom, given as 60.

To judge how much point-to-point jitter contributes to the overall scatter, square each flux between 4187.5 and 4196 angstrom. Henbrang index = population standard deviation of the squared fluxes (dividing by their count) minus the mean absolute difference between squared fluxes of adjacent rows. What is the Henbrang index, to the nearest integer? -4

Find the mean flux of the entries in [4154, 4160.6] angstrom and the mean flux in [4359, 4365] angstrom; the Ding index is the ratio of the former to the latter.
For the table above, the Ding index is 0.73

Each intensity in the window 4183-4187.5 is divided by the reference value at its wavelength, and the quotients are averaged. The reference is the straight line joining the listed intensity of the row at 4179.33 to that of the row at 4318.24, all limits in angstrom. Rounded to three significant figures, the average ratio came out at 1.10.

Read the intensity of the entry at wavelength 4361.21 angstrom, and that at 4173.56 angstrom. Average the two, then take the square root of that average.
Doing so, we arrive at 3.08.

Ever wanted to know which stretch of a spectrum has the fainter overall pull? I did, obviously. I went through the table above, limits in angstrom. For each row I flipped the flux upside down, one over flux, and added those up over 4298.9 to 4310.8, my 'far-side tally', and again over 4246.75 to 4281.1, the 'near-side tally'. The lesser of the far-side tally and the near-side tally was 2.0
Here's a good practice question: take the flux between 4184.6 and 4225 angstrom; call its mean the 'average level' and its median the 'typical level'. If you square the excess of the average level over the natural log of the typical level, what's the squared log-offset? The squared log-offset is 41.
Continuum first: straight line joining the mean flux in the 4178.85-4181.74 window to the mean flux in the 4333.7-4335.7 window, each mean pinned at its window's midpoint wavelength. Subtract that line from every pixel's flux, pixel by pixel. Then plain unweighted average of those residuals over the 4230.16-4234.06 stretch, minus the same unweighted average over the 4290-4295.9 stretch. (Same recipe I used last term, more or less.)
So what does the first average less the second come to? 1.8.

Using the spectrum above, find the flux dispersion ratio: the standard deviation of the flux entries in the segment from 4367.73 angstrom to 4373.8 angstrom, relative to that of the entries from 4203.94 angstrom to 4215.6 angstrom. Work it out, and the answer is 2.0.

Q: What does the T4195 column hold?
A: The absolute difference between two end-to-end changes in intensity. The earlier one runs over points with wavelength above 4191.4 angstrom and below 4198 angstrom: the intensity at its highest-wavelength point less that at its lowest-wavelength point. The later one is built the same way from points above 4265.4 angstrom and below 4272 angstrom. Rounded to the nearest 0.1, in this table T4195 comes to 0.3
